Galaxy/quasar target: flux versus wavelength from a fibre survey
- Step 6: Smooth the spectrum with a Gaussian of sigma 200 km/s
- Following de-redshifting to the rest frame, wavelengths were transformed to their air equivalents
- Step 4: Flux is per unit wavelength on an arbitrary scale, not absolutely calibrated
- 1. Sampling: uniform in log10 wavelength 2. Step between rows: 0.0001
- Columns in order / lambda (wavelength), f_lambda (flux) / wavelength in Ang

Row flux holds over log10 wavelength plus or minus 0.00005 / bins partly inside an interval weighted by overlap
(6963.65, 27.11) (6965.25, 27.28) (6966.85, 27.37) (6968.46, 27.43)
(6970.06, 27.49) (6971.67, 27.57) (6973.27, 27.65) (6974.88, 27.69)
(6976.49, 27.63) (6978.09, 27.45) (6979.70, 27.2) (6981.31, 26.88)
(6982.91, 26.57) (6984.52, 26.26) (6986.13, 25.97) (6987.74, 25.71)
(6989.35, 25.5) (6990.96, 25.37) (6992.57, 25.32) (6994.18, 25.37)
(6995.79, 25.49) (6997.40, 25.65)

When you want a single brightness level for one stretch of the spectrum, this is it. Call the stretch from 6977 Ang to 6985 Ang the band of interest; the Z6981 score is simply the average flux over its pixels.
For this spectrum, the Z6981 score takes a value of 26.9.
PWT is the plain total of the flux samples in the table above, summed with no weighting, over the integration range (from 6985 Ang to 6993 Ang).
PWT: 128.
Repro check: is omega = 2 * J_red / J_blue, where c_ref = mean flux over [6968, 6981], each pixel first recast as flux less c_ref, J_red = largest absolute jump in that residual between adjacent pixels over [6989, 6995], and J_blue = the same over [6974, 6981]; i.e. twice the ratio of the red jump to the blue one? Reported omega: 1.0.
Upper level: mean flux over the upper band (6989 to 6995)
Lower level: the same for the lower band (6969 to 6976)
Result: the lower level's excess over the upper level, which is 2.2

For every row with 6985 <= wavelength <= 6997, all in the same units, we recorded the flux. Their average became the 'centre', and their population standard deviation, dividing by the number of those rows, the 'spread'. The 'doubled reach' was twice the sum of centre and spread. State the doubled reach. 51.5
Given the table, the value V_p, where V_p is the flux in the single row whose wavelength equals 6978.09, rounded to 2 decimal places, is 27.45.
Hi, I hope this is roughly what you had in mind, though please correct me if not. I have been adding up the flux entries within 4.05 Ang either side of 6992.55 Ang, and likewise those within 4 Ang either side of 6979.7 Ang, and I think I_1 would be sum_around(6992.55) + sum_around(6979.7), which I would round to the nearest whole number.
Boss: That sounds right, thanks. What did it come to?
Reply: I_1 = 263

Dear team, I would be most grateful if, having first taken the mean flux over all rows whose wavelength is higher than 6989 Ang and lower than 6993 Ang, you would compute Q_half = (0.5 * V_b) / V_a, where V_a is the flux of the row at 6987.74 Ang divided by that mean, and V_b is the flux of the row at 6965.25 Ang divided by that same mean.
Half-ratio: 0.531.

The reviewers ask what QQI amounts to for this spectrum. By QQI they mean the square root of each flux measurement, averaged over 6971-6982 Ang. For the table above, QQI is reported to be 5.24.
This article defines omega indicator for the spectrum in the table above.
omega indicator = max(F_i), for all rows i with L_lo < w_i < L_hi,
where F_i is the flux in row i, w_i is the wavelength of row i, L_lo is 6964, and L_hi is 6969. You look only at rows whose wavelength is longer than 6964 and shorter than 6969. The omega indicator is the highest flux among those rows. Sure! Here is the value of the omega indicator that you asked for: 27.43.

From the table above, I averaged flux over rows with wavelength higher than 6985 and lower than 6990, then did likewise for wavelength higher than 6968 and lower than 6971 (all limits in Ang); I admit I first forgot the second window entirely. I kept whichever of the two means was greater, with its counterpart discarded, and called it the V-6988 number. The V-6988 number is 27.5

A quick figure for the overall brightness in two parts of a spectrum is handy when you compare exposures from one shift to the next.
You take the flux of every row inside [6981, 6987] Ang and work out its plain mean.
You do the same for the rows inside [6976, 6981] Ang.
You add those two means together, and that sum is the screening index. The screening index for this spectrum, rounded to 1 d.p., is 53.8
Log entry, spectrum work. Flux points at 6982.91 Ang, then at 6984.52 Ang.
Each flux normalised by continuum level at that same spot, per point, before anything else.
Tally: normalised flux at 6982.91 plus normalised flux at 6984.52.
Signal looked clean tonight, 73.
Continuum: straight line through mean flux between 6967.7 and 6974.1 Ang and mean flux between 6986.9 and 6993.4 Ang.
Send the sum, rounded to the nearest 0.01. 2.02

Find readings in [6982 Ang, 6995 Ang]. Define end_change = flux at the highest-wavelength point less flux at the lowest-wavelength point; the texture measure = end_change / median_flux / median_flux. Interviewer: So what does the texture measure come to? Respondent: -0.0018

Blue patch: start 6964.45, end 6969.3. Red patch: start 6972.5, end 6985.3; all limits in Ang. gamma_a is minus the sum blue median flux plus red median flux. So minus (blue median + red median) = -54.7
